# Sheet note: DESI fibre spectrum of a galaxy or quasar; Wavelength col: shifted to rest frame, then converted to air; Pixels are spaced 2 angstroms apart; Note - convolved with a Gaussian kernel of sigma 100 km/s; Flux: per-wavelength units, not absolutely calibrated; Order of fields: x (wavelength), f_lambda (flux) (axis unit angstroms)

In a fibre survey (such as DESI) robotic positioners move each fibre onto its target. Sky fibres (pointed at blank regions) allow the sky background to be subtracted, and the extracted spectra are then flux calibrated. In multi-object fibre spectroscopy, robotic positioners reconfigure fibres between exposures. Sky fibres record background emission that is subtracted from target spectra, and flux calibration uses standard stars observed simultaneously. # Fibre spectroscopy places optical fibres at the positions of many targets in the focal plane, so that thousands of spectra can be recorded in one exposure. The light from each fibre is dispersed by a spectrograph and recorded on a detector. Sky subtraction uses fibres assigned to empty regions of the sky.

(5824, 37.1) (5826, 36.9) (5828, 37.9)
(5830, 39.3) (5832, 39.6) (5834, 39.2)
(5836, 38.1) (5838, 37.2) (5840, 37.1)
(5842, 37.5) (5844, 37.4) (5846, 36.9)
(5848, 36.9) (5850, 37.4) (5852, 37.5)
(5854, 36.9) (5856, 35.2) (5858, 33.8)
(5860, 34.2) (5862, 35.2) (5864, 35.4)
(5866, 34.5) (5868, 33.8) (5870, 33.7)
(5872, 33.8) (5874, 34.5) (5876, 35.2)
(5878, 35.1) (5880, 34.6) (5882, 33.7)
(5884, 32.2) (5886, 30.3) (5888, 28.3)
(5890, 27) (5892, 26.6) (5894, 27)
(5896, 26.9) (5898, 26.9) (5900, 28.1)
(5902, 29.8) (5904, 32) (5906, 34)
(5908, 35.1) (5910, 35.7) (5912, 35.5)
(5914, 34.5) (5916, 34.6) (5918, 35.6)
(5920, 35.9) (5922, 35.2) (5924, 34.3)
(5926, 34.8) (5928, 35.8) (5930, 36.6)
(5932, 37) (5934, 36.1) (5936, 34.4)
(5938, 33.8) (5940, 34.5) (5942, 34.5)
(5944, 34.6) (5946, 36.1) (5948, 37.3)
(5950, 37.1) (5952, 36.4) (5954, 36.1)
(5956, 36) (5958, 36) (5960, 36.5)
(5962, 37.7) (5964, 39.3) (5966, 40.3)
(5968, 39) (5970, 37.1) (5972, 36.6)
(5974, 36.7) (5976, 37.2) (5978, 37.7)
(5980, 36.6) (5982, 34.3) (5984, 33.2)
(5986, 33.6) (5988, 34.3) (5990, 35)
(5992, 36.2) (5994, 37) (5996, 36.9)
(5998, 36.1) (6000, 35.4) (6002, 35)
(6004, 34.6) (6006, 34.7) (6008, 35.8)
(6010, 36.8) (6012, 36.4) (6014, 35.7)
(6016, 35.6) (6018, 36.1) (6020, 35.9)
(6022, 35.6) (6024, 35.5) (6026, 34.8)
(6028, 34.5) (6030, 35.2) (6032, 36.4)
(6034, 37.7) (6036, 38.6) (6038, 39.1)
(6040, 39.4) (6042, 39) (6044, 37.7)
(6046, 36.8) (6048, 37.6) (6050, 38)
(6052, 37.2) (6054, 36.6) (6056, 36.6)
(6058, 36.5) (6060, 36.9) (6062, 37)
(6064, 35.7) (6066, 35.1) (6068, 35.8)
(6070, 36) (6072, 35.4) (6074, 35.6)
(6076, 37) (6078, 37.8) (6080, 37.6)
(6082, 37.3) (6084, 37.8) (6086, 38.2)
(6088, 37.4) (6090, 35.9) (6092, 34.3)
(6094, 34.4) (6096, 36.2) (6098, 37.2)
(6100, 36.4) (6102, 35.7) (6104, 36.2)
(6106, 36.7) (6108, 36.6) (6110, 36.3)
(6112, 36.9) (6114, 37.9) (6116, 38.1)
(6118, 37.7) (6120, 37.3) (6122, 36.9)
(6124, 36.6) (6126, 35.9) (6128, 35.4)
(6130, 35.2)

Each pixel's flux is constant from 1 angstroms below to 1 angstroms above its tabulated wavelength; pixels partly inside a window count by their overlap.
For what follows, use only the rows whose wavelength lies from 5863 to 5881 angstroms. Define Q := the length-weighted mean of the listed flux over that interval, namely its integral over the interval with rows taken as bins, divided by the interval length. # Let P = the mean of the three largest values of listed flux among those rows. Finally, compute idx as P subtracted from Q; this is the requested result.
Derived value -0.7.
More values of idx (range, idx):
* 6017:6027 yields -0.3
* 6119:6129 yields -0.5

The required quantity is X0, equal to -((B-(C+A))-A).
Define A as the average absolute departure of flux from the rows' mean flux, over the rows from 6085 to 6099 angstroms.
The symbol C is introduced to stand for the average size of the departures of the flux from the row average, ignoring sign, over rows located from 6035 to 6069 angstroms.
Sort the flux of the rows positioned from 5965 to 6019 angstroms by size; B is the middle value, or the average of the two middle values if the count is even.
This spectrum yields -32.7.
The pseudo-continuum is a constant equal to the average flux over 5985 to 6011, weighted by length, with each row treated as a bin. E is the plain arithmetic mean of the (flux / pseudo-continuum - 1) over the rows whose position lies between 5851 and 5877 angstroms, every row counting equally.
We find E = -0.017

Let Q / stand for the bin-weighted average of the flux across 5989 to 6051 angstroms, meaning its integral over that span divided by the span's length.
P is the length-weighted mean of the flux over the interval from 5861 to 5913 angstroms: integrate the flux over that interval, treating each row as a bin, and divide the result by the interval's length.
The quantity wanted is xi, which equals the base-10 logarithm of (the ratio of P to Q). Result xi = -0.05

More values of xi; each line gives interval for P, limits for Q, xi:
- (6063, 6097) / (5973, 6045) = 0.00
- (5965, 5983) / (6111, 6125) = 0.00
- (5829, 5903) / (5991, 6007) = -0.02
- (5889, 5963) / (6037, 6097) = -0.04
